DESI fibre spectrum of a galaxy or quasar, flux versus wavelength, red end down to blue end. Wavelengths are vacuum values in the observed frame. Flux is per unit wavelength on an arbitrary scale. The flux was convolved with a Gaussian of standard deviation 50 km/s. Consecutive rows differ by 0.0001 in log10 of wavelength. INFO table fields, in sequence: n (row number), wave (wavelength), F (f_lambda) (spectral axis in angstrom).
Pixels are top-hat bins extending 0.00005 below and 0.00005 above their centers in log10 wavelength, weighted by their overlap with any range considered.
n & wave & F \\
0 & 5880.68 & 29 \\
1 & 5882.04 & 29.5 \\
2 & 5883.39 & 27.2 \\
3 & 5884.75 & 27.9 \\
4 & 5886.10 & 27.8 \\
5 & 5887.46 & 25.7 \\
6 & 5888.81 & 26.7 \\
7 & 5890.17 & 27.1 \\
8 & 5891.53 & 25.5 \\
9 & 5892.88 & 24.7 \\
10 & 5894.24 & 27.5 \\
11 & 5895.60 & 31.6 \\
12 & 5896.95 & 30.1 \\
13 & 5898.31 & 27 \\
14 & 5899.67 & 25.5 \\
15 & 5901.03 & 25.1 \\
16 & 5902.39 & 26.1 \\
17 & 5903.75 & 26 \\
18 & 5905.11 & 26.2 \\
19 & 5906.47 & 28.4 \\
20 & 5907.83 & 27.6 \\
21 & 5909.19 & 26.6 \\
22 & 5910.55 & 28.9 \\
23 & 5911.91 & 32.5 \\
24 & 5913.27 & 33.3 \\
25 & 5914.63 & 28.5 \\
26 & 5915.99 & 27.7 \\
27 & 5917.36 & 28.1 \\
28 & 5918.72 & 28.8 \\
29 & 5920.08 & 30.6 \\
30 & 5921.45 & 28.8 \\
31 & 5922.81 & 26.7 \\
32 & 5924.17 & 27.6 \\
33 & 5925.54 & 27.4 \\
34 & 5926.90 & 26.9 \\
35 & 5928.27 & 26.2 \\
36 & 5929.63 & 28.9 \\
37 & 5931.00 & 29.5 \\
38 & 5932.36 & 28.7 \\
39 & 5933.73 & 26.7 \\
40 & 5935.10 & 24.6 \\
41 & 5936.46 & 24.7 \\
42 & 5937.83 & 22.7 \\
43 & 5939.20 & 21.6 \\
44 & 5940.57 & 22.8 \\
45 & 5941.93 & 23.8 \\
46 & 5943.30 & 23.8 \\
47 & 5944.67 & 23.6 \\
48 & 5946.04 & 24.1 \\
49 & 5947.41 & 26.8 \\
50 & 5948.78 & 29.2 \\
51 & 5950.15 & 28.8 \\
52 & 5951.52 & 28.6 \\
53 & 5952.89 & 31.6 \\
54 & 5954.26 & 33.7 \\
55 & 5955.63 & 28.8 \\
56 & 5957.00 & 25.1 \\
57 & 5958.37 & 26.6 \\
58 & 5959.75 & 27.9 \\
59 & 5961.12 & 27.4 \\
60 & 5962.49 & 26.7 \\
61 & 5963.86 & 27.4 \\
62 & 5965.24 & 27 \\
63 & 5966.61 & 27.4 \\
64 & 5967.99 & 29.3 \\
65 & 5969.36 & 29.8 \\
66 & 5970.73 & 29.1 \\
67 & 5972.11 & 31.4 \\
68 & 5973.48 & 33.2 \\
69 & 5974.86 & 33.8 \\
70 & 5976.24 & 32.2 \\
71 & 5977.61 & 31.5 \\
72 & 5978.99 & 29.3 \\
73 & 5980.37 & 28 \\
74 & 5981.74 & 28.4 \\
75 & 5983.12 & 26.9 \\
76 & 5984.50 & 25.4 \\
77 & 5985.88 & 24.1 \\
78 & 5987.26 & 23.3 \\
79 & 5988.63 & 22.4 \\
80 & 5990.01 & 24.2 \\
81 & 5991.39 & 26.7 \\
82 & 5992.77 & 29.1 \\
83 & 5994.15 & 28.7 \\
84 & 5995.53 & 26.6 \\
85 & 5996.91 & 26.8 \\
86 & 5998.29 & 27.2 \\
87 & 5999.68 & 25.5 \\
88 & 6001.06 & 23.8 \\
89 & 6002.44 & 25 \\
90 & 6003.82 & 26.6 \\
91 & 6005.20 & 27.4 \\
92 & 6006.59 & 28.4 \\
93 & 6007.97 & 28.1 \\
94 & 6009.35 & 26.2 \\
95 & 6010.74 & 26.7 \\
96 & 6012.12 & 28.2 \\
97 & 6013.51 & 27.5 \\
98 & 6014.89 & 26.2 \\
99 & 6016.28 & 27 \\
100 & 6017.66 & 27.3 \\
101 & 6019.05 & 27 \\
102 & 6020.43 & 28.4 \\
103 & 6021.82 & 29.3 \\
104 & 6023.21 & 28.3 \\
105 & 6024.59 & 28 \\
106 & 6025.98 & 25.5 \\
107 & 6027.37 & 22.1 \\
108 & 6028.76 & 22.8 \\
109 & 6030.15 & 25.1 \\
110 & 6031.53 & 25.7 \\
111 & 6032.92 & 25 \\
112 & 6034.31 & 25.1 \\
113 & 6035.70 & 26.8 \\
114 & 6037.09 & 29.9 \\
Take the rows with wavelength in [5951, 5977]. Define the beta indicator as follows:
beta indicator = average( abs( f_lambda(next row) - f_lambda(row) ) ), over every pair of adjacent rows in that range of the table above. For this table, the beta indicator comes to 1.59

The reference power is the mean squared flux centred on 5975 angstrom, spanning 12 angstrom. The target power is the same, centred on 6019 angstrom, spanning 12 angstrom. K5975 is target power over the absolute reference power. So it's 0.80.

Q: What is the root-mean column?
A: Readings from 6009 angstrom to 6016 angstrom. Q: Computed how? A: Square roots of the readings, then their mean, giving 5.19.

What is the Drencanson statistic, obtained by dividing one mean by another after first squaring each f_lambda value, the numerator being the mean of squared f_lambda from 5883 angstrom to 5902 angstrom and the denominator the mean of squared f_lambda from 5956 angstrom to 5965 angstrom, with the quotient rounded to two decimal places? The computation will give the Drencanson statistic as 1.02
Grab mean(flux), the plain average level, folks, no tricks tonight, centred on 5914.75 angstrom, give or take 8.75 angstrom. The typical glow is 29.0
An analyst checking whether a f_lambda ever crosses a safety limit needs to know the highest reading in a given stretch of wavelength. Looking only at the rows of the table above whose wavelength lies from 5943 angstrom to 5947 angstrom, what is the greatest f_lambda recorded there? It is 24.1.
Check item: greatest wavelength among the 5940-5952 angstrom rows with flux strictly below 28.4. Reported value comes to 5947.41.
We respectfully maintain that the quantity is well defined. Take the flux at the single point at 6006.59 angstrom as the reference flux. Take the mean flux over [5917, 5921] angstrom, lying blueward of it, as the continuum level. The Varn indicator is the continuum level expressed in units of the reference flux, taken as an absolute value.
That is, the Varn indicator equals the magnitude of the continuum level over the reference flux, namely 1.03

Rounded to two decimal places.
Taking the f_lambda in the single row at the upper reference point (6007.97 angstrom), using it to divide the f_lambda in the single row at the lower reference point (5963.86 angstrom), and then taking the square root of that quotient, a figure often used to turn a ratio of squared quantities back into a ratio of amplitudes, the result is 0.99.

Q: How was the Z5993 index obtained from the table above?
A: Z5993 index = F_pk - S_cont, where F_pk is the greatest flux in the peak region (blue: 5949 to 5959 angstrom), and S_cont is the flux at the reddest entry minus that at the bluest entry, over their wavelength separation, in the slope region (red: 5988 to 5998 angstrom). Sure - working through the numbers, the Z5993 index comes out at 33.2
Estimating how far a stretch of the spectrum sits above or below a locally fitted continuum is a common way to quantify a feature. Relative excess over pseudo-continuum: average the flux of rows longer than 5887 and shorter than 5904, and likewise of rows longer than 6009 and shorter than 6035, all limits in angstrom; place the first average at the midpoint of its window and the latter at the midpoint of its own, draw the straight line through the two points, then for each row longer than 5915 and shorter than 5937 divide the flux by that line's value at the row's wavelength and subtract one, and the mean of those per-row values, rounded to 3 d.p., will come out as 0.034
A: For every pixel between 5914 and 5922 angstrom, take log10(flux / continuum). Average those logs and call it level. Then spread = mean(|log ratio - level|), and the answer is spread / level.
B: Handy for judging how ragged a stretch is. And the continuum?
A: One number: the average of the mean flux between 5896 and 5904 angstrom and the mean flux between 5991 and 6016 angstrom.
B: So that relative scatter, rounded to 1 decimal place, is 0.3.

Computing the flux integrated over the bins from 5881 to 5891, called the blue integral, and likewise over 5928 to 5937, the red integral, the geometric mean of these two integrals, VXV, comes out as 259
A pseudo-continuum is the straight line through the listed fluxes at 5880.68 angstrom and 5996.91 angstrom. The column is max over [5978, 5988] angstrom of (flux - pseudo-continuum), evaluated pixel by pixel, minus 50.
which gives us -47.8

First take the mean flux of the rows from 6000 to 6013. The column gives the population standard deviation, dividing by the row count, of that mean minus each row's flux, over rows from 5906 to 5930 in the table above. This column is 1.9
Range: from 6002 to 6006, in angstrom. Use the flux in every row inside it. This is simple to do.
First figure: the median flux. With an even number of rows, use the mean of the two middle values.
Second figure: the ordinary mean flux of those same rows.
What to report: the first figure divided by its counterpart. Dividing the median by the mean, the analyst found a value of 1.01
